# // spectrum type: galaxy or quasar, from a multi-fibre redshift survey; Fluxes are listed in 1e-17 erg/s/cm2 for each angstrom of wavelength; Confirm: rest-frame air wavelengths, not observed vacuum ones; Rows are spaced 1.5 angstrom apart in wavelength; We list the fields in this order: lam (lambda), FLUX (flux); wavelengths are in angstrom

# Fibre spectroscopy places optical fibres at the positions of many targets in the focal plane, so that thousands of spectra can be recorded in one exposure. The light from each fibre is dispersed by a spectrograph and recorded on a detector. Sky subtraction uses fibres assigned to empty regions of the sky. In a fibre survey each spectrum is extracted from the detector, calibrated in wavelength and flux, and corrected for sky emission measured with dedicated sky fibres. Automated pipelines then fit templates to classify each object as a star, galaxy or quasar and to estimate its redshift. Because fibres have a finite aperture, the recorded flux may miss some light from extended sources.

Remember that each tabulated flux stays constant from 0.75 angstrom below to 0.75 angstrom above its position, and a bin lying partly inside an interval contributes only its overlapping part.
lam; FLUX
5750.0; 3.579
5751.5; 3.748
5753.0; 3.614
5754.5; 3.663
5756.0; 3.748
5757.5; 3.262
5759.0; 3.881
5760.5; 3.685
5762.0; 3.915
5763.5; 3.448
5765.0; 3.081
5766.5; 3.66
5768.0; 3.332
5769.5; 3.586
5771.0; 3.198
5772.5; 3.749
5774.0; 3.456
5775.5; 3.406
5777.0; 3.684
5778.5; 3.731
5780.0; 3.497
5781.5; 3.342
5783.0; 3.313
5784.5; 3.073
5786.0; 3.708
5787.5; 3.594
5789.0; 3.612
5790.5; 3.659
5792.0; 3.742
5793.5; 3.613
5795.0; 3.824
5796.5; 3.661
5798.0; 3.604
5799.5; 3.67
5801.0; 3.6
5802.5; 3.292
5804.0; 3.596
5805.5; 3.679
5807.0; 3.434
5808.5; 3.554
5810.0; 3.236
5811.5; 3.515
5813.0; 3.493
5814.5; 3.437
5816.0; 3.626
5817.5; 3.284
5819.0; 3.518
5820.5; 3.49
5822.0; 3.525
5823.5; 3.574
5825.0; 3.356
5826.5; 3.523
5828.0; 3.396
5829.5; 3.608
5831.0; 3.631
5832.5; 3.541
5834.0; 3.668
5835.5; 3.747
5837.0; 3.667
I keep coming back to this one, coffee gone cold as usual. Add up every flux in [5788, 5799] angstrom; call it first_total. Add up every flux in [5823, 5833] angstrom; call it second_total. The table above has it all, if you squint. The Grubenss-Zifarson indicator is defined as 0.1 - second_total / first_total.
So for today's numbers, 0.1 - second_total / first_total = -0.858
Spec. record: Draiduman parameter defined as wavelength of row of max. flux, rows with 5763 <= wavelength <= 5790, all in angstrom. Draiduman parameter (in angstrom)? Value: 5772.5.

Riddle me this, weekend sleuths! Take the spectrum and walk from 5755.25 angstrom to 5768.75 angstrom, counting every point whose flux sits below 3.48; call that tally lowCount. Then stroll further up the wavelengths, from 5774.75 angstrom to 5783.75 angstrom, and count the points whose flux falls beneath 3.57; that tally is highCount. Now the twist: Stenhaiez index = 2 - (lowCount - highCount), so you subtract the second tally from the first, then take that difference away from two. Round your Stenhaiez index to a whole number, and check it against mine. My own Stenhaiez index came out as 2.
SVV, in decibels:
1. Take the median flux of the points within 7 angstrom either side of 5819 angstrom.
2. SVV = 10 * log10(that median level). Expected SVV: 5.432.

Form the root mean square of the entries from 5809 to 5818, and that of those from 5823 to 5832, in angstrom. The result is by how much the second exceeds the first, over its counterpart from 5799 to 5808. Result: 0.02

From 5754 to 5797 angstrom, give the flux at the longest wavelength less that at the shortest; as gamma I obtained 0.00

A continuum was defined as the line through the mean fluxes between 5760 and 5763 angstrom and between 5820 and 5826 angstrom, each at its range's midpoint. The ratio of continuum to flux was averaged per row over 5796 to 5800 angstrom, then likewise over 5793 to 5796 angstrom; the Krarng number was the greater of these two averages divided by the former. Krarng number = 1.000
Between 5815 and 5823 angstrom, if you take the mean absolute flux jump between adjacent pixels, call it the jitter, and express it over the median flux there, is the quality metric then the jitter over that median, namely 0.045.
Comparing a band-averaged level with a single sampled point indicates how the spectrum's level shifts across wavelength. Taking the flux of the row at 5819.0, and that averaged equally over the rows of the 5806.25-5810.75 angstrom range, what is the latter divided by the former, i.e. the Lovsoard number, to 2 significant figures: 0.97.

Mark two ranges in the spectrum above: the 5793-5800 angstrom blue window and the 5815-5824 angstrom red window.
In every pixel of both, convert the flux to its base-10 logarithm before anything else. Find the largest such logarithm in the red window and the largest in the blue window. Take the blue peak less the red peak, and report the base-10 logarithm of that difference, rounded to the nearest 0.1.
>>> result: -1.6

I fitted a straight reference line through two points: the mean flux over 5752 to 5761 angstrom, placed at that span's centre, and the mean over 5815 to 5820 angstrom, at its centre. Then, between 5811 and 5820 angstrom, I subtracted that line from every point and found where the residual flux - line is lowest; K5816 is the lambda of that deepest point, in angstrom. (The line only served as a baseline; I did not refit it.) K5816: 5817.5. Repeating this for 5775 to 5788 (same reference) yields 5784.5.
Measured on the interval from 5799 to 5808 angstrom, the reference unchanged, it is 5802.5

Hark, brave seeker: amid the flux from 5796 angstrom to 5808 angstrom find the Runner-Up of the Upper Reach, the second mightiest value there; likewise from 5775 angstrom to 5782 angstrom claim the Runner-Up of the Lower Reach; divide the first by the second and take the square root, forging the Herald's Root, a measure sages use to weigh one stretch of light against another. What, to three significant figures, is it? 0.998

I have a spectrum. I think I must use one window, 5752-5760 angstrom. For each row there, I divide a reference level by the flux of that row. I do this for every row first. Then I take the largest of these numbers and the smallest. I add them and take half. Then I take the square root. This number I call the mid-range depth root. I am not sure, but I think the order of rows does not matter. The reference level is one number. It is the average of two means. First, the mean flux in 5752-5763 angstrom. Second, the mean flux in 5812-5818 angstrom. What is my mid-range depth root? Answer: 1.00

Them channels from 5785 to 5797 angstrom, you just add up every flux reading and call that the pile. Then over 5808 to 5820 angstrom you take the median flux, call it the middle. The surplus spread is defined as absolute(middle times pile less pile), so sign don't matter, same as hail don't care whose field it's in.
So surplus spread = 73.7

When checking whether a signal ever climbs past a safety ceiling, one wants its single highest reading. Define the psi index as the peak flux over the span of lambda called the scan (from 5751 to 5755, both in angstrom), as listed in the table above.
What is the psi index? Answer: 3.748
